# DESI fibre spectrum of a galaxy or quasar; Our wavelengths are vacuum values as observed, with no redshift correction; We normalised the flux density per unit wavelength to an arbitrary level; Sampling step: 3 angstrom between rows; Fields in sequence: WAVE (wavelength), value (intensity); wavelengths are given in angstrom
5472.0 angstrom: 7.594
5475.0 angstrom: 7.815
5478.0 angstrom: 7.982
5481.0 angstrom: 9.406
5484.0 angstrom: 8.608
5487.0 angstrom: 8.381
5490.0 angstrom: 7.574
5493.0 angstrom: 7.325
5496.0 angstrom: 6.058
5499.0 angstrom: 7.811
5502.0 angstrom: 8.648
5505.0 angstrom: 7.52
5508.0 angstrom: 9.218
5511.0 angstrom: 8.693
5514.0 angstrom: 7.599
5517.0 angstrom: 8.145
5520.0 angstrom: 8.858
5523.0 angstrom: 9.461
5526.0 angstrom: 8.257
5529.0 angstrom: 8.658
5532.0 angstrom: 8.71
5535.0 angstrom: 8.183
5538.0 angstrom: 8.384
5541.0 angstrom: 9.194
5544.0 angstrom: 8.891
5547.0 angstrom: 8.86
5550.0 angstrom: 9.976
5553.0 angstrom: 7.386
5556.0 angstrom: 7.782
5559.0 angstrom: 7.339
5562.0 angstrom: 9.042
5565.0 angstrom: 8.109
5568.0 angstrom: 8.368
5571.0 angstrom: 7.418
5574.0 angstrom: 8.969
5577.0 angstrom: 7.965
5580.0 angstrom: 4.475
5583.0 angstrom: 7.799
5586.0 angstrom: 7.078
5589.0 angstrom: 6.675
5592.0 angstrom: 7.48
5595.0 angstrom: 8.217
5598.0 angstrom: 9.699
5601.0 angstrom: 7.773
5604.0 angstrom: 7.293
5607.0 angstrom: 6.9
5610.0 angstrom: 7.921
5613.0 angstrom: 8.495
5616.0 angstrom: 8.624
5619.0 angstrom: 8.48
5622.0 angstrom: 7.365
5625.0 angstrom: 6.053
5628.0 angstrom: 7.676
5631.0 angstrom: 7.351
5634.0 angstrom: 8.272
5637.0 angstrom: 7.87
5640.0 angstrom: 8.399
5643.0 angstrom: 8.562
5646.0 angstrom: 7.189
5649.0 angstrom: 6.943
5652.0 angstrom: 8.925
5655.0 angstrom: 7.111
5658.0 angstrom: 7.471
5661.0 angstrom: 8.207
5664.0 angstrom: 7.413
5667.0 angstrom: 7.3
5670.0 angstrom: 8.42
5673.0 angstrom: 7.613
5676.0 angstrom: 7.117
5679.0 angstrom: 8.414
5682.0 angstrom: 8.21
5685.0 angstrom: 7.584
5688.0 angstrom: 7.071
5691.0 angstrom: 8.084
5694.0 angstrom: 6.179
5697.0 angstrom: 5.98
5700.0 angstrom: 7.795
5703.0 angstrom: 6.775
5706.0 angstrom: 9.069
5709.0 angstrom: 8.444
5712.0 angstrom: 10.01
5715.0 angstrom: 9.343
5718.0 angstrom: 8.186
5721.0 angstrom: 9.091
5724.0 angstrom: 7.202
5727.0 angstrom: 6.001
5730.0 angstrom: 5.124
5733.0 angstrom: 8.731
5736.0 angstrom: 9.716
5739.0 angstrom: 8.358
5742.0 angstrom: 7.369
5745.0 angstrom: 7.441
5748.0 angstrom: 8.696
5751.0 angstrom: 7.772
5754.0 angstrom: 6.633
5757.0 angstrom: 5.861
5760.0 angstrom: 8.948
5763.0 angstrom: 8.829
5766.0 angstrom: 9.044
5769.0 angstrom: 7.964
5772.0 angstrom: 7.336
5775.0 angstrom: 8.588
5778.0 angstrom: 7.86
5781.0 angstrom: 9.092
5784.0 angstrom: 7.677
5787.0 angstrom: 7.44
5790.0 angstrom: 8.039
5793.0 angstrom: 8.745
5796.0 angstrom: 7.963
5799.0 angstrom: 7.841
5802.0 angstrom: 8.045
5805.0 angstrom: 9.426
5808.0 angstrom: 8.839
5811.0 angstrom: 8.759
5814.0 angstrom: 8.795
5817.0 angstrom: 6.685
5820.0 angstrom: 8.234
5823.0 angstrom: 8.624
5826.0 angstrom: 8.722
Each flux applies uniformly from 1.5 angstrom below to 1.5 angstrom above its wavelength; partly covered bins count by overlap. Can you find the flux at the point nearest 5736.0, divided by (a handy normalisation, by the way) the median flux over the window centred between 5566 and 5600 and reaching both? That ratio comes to 1.25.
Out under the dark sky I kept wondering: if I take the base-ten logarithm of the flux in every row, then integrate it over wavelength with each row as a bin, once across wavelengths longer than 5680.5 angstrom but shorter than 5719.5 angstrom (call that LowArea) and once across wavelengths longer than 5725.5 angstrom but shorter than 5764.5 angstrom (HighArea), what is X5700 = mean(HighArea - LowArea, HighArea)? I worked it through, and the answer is 16.8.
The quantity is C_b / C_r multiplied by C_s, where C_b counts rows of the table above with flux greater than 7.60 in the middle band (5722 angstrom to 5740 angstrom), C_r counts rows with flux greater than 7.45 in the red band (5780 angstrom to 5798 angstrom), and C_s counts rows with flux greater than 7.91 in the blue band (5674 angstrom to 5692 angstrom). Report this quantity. 1.80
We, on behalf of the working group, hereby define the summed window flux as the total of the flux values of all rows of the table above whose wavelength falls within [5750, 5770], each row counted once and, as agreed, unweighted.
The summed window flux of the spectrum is 55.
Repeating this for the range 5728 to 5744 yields 39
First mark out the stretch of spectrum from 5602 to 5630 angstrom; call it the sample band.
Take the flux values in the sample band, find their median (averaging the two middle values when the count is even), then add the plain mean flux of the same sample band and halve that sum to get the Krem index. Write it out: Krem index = 7.7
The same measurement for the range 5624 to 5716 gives 7.7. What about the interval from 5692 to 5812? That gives 8.0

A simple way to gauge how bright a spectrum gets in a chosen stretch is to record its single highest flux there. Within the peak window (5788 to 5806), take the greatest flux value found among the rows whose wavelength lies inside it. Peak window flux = 9.426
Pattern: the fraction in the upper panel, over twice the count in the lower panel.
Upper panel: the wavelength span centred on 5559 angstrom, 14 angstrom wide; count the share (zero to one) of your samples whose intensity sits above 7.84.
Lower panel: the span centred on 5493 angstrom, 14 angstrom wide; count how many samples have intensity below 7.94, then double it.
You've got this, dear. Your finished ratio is 0.050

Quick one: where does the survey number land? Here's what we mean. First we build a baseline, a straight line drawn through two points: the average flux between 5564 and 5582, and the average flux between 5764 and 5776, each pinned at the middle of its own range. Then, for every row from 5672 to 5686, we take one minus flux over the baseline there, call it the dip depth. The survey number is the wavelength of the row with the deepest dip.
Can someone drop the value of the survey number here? 5676.0 angstrom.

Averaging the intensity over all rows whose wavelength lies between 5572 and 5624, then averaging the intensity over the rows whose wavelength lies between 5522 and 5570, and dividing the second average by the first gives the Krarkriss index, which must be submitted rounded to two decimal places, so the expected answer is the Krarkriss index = 1.11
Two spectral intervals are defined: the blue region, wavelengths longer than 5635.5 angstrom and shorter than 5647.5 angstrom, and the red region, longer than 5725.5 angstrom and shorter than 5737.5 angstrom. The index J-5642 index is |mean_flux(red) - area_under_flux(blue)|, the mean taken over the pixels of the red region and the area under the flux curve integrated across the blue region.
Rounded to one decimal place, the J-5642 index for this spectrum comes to 88.7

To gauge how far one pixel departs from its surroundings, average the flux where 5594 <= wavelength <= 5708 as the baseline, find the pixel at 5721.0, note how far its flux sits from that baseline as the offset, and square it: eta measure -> 1.8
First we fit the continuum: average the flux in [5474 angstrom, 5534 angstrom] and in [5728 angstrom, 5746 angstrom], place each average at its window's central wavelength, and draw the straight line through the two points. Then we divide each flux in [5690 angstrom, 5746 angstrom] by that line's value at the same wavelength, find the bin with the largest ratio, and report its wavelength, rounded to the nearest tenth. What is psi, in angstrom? 5712.0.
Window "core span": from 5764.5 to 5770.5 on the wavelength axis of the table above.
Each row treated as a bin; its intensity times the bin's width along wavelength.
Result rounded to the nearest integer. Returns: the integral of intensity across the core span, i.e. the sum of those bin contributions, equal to 51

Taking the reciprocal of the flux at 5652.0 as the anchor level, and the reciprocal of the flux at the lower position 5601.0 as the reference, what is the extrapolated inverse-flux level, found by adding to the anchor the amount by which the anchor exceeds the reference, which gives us 0.095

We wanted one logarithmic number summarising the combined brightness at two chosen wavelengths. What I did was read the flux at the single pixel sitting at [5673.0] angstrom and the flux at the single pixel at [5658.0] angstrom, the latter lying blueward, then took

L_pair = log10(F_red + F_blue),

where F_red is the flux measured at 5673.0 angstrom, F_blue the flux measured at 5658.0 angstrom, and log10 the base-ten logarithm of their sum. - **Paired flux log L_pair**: 1.18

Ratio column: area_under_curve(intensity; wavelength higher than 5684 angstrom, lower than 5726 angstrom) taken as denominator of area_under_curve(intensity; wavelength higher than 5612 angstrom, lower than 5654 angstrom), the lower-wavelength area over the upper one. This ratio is 0.99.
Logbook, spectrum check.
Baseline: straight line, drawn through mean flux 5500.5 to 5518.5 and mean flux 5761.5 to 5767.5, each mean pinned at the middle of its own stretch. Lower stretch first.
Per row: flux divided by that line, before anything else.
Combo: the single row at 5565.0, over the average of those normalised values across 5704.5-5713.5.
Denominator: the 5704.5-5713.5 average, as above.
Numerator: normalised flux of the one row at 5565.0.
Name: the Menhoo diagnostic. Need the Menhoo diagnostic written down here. 0.92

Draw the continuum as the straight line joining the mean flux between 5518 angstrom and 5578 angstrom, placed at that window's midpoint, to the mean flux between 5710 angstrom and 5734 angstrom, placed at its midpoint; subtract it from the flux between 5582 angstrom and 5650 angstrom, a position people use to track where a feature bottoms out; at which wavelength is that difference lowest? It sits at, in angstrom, 5625.0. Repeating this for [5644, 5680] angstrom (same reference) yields 5649.0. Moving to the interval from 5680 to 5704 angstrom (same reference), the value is 5697.0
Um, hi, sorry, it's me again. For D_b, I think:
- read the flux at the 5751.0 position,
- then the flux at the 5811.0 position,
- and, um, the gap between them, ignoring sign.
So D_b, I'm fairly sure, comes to 1.0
